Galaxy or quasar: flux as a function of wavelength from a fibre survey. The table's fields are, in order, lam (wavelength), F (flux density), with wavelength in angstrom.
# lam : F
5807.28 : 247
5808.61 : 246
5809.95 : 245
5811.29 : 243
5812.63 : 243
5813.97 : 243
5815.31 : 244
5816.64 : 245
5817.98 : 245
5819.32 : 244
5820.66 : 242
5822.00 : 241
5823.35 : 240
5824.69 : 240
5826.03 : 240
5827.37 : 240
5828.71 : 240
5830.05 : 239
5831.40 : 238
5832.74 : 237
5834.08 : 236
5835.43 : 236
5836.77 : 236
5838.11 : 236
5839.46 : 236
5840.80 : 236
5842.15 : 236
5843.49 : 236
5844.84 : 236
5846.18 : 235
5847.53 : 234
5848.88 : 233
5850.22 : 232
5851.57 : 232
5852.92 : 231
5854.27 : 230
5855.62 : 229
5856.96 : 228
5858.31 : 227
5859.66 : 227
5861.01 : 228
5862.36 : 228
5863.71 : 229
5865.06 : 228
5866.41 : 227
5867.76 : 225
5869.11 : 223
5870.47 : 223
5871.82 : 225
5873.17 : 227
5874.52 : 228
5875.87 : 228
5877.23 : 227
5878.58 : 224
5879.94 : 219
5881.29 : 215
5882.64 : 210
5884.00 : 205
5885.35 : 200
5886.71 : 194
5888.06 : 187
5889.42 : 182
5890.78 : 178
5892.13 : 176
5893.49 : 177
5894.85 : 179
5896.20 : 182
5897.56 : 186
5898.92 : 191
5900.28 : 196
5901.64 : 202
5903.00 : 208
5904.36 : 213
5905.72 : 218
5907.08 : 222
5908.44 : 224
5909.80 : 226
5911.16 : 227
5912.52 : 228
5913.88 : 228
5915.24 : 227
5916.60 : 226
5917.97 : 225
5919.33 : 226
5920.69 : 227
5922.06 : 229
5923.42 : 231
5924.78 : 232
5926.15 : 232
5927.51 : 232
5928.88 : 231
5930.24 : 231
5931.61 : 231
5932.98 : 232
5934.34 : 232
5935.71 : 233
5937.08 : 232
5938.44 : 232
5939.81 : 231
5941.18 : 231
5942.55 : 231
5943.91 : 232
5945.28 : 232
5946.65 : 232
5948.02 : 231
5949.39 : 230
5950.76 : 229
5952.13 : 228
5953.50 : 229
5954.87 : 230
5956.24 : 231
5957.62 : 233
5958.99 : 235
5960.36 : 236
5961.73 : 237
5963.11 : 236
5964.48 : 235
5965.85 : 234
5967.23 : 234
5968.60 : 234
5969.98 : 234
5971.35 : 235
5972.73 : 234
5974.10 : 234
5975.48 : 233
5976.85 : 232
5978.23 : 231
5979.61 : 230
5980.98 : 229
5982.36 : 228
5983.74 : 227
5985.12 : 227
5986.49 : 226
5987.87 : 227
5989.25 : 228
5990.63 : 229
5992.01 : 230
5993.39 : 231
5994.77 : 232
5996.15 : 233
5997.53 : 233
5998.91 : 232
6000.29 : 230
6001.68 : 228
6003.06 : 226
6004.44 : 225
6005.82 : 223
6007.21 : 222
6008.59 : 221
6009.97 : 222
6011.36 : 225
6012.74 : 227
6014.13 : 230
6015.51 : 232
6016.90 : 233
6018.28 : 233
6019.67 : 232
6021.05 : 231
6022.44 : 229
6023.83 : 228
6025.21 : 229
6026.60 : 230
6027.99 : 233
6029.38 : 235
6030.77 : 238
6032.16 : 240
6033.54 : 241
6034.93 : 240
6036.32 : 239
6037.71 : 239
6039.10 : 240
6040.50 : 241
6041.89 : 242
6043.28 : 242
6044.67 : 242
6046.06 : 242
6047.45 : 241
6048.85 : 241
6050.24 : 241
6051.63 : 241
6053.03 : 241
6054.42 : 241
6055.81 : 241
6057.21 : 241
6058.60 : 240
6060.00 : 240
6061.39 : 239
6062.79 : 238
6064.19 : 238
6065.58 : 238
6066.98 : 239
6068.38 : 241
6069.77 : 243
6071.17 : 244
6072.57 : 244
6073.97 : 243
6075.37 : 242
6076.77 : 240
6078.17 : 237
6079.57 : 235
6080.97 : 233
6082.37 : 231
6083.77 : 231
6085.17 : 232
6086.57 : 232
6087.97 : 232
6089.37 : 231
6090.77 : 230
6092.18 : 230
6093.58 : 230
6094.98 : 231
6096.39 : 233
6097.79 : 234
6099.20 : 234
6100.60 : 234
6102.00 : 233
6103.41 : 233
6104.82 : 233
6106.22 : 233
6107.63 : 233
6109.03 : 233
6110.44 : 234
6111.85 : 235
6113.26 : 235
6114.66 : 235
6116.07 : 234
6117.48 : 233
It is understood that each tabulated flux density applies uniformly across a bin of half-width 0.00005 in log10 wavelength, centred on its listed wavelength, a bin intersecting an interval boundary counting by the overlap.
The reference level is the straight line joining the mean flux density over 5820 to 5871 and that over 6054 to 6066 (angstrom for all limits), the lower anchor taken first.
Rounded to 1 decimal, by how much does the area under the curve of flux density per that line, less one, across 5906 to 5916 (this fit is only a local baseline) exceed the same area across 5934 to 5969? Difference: 0.2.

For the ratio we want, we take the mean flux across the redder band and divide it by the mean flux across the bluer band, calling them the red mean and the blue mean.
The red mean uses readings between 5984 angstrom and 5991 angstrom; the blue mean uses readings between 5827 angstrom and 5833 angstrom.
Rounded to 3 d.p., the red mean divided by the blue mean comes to 0.952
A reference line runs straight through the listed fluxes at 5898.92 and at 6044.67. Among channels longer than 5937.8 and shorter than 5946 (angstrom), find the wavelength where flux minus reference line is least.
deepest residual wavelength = 5942.55 angstrom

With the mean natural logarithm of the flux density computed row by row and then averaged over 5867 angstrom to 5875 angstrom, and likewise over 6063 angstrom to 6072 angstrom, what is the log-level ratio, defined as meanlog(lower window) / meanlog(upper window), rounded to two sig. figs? 0.99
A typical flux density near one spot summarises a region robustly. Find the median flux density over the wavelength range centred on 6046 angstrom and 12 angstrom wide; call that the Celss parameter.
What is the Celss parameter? 241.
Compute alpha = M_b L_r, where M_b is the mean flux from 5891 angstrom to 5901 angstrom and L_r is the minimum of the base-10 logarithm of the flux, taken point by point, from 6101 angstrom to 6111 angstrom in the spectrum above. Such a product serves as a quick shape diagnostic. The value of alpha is 435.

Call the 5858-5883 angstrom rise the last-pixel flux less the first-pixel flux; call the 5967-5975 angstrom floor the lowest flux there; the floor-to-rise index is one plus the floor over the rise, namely -13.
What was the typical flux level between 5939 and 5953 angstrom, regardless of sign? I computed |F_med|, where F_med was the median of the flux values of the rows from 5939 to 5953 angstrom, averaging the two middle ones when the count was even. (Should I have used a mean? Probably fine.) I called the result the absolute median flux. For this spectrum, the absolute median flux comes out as 231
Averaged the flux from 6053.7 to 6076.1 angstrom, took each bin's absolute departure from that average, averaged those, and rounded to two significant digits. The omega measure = 1.7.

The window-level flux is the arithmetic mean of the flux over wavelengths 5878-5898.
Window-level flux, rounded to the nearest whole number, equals 194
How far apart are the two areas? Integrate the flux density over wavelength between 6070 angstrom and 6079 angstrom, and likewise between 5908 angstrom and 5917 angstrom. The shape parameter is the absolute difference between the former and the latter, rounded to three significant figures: 131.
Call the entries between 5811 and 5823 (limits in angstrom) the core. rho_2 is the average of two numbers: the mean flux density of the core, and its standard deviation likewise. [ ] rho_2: 122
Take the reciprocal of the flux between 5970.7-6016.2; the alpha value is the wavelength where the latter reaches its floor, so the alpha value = 5971.35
